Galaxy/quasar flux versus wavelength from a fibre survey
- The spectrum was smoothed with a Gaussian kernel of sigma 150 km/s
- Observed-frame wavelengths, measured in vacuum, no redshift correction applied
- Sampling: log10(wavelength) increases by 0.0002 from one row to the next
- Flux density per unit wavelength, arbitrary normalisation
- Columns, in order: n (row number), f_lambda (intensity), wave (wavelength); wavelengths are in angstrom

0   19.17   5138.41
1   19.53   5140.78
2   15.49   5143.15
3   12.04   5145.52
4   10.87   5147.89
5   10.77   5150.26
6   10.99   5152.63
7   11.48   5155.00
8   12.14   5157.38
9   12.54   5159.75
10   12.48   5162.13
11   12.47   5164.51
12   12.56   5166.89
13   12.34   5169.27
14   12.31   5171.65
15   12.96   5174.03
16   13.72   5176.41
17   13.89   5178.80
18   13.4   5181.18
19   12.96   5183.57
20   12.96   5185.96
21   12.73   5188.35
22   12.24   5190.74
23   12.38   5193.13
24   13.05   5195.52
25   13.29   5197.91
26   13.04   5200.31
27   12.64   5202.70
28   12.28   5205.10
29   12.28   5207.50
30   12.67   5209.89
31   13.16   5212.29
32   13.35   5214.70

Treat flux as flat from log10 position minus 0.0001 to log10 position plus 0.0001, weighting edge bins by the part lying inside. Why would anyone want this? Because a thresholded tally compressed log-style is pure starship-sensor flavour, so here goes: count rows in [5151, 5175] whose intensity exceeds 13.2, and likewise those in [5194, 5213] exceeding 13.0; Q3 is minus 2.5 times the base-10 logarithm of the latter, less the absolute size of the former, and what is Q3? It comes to -1.5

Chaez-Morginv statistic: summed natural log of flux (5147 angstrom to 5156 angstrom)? 9.6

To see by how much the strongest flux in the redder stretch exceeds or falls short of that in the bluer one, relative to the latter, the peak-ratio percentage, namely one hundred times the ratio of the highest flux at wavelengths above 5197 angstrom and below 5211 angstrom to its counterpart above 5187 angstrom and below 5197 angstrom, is 102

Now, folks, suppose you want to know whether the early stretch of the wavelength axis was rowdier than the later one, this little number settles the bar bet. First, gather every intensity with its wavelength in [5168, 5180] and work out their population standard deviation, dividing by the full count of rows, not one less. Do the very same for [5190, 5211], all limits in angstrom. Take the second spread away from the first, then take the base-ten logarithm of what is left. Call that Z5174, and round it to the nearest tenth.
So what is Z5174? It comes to -0.5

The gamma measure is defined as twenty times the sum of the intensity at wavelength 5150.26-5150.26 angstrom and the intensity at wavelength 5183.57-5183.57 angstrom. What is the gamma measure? 475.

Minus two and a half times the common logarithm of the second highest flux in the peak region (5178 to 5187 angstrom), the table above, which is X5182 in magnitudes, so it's -2.82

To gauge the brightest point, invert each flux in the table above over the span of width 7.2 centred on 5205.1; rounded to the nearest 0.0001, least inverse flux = 0.0791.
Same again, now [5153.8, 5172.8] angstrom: 0.0796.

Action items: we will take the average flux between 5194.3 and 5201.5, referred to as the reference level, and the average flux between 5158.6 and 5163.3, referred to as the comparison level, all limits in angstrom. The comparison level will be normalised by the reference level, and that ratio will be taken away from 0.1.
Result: -0.85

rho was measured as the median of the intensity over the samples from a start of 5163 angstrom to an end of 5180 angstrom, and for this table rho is 12.6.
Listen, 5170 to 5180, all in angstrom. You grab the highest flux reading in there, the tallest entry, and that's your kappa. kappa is 13.89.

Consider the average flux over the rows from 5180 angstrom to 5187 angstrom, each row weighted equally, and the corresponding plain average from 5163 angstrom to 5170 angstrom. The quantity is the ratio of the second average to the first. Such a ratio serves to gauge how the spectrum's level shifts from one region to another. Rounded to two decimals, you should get 0.95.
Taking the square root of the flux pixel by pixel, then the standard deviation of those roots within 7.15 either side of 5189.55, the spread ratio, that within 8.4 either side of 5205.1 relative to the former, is 1.2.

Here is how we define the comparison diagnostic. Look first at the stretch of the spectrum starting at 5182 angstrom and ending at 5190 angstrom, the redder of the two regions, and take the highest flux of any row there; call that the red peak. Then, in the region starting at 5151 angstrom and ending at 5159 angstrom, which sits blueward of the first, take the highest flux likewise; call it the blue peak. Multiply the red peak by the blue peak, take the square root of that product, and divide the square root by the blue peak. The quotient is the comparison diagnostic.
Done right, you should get 1.03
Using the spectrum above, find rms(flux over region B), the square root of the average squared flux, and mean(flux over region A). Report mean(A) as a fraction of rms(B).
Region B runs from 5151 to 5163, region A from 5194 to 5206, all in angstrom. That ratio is 1.08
